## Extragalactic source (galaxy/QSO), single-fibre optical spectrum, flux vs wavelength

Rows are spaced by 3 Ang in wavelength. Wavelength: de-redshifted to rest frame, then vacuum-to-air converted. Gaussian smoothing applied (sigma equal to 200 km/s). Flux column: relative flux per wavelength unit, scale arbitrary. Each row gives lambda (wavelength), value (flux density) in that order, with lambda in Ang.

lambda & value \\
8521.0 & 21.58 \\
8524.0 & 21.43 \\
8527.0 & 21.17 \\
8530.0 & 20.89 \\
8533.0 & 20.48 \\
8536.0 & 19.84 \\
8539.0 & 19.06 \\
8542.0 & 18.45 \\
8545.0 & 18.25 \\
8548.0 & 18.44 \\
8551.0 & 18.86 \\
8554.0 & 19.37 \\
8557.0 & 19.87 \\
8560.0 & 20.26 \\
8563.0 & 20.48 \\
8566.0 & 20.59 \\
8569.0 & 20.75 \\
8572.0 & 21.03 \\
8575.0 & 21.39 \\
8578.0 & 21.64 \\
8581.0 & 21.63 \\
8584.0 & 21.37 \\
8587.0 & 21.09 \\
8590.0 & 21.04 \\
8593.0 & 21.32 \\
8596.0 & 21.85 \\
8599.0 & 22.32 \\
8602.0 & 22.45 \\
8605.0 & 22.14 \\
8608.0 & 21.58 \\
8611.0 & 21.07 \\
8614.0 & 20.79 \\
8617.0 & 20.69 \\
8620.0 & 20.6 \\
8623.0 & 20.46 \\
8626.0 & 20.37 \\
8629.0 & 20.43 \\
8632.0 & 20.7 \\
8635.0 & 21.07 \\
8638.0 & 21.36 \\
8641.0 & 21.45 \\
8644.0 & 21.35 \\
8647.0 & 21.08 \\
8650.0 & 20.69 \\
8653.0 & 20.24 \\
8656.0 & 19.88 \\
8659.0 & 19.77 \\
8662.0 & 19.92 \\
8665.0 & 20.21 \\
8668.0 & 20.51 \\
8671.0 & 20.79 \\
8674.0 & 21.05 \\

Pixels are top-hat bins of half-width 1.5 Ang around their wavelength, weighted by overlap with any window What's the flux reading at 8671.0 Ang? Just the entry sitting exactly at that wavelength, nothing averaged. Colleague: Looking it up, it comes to 20.79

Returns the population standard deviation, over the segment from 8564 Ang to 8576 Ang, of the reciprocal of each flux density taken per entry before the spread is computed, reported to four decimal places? 0.0007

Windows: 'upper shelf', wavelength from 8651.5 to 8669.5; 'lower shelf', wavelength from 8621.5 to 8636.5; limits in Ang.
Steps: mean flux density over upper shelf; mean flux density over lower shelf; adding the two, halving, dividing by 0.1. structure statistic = 203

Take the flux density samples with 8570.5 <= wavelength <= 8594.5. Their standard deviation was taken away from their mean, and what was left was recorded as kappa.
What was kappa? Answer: 21.1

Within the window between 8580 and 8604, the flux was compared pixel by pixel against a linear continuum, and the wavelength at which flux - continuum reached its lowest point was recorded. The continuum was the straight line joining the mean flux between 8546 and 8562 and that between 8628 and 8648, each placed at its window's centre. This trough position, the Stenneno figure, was 8590.0 Ang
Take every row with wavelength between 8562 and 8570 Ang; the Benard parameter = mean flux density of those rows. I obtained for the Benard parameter 20.6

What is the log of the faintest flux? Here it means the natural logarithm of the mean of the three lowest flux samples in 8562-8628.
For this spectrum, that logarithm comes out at 3.02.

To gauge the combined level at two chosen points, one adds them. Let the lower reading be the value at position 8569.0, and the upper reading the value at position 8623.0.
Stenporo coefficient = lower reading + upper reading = 41.2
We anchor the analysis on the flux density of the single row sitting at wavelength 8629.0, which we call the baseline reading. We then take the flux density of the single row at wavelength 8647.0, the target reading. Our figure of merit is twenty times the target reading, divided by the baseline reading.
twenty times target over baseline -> 20.6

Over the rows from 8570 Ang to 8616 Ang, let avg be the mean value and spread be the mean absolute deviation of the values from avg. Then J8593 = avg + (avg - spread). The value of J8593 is 42.6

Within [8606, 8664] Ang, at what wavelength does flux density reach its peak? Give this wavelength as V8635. 8608.0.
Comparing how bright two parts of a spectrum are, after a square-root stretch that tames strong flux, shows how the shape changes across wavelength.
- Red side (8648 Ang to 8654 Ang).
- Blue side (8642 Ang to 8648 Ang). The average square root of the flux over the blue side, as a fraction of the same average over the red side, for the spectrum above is 1.02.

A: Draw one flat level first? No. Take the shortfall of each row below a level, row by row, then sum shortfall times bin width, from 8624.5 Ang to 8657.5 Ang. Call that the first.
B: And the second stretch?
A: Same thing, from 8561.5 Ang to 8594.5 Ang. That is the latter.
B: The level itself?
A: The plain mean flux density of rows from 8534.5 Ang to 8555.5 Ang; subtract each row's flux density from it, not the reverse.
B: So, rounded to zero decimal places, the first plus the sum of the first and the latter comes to -198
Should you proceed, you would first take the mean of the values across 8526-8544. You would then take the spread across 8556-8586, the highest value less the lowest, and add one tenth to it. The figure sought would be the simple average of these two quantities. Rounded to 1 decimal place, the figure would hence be 10.9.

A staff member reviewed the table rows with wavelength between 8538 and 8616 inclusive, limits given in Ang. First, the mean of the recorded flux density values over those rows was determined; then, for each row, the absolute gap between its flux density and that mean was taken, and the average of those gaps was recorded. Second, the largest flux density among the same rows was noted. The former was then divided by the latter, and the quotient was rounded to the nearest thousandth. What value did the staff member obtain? 0.044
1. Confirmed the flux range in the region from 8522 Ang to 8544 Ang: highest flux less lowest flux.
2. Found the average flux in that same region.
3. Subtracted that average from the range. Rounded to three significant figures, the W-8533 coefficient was -17.2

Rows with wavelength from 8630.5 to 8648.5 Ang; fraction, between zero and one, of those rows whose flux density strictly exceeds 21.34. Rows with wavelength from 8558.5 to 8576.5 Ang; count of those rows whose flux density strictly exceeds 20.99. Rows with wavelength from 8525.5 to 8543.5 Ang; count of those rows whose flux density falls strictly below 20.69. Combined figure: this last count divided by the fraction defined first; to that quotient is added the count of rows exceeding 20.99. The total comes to 10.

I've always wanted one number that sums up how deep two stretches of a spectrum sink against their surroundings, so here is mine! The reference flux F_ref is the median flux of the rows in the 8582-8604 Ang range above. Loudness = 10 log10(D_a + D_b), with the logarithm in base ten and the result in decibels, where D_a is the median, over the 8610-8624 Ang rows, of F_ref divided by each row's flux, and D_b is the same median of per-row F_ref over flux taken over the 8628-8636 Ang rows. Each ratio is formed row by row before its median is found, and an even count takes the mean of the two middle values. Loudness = 3.15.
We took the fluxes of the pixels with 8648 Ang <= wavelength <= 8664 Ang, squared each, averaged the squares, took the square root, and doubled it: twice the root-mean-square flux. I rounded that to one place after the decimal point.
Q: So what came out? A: 40.2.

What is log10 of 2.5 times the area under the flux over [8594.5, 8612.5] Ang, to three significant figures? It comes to 2.99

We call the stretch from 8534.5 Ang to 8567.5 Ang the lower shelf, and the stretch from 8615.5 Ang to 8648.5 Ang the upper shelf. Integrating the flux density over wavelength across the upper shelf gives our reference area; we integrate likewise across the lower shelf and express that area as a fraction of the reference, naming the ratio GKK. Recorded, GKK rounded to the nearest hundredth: 0.93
